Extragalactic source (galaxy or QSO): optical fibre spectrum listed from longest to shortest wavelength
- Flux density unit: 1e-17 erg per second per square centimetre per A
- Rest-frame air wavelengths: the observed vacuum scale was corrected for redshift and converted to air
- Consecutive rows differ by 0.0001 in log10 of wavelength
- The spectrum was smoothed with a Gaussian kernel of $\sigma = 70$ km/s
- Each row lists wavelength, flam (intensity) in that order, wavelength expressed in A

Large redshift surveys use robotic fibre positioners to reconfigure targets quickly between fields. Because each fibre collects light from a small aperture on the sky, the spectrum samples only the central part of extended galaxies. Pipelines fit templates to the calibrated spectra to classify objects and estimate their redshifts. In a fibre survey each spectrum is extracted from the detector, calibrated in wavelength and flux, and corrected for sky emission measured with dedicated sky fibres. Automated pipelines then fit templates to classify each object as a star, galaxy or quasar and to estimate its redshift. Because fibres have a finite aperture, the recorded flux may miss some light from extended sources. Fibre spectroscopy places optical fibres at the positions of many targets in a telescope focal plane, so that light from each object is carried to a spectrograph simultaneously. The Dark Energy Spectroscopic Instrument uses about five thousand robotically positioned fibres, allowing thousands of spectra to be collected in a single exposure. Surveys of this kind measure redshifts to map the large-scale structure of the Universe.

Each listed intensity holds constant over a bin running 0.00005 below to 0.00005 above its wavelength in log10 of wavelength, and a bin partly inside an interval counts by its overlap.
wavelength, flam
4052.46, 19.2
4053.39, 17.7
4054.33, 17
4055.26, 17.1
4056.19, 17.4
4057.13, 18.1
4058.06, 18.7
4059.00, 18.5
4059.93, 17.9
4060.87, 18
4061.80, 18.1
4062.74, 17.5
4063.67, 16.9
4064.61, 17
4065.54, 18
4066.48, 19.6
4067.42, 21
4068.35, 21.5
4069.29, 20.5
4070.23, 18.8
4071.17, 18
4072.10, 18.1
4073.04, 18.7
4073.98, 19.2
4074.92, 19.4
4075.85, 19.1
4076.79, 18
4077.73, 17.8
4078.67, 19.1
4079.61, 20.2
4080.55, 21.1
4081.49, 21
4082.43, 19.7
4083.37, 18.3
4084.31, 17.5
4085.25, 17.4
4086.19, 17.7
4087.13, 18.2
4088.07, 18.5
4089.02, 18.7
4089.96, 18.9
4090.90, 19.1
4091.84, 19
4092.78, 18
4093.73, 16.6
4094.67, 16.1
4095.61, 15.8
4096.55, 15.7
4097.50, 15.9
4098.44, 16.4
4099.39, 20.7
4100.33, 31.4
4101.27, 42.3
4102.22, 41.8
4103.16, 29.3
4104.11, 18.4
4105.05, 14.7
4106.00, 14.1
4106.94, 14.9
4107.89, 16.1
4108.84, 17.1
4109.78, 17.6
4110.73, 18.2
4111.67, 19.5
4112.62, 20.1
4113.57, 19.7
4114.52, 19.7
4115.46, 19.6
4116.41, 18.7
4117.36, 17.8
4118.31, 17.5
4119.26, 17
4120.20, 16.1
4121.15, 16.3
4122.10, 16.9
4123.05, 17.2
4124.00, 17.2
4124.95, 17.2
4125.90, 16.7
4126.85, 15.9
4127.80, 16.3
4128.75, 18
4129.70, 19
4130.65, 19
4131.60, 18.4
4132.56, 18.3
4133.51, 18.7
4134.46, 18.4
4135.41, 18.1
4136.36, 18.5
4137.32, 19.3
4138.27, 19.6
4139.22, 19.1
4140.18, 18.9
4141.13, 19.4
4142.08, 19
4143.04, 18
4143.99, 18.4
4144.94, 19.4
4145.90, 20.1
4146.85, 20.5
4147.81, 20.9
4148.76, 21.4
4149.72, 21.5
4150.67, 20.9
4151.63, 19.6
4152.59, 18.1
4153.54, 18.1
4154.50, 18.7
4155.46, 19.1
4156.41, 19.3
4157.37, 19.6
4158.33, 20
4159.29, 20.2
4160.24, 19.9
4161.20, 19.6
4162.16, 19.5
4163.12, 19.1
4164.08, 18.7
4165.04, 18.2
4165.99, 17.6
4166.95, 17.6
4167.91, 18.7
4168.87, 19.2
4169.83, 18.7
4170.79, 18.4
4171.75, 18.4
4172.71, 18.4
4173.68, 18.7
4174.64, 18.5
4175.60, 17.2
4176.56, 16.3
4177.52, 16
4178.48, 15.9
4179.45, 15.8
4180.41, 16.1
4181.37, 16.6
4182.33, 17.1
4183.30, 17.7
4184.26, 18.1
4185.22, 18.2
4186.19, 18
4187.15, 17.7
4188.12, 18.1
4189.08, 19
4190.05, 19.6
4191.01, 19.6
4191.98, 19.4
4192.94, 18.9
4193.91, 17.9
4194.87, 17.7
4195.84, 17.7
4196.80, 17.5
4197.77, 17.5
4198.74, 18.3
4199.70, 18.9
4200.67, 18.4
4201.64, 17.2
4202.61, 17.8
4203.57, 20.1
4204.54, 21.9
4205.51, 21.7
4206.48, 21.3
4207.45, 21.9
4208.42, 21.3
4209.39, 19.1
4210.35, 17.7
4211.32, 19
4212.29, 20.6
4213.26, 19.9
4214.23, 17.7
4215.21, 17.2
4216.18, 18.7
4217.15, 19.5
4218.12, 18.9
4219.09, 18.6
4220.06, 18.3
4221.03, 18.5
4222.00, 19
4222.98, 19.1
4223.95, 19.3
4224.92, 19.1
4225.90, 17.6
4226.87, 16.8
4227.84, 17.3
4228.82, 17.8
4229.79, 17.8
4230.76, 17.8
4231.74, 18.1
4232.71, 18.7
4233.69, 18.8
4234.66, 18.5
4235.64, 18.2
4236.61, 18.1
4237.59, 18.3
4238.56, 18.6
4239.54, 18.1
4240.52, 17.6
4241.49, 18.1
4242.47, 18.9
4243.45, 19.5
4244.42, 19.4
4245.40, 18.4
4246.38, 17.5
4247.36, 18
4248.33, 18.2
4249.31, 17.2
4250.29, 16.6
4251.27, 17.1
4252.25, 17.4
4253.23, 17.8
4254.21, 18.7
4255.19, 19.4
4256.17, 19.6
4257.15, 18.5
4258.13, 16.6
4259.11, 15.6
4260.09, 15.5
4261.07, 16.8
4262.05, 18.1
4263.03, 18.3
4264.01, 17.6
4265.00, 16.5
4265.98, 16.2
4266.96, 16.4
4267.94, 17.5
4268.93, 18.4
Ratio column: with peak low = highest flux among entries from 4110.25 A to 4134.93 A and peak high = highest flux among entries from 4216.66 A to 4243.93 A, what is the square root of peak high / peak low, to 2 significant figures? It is 0.98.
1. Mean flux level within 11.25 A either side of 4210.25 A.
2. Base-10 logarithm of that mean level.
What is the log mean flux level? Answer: 1.29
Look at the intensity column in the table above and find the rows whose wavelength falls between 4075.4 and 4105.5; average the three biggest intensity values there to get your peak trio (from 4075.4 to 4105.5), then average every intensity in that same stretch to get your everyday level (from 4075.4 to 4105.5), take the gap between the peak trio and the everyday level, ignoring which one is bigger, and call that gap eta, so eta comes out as 18.1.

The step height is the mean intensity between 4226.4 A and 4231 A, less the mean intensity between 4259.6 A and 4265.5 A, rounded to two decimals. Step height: 0.37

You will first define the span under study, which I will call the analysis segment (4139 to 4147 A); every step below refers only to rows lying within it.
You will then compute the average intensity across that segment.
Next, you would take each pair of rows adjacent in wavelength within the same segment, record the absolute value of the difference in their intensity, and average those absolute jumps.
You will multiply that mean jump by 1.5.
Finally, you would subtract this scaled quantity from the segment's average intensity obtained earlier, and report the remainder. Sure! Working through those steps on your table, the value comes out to 18.3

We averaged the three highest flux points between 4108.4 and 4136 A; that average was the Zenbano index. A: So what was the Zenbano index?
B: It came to 19.8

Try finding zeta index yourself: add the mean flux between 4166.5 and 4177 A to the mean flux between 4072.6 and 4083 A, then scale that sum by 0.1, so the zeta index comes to 3.76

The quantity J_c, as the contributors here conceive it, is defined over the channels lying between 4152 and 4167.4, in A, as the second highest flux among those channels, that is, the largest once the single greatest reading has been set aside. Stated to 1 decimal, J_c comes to 20.0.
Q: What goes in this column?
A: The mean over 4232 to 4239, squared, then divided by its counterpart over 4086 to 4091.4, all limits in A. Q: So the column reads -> 18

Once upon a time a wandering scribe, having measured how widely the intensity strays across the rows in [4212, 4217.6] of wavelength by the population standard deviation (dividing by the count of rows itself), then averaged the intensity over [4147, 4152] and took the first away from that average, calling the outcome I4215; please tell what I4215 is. 19.7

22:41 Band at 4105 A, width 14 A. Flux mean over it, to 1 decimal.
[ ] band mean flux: 22.2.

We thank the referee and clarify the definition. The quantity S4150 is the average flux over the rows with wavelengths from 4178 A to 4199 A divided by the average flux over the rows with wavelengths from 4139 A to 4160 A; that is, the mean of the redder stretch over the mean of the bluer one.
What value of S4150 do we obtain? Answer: 0.91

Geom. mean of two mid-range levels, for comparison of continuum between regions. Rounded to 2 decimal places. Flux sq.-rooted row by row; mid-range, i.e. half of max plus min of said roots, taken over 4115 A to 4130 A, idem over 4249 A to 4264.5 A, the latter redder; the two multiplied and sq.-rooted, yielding 4.19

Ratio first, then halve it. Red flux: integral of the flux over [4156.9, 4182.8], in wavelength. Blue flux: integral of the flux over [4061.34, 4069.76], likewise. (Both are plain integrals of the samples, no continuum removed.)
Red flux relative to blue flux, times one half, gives 1.5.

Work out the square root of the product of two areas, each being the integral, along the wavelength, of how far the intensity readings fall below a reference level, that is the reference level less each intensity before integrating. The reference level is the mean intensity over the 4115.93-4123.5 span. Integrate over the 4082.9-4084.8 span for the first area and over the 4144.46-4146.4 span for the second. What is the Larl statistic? 2.6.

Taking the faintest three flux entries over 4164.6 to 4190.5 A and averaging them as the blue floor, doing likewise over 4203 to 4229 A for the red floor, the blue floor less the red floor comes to -1.2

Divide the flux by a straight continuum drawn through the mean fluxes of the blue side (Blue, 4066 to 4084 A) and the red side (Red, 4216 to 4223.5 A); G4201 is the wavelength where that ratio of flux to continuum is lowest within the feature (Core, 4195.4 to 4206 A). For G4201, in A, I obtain 4201.64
